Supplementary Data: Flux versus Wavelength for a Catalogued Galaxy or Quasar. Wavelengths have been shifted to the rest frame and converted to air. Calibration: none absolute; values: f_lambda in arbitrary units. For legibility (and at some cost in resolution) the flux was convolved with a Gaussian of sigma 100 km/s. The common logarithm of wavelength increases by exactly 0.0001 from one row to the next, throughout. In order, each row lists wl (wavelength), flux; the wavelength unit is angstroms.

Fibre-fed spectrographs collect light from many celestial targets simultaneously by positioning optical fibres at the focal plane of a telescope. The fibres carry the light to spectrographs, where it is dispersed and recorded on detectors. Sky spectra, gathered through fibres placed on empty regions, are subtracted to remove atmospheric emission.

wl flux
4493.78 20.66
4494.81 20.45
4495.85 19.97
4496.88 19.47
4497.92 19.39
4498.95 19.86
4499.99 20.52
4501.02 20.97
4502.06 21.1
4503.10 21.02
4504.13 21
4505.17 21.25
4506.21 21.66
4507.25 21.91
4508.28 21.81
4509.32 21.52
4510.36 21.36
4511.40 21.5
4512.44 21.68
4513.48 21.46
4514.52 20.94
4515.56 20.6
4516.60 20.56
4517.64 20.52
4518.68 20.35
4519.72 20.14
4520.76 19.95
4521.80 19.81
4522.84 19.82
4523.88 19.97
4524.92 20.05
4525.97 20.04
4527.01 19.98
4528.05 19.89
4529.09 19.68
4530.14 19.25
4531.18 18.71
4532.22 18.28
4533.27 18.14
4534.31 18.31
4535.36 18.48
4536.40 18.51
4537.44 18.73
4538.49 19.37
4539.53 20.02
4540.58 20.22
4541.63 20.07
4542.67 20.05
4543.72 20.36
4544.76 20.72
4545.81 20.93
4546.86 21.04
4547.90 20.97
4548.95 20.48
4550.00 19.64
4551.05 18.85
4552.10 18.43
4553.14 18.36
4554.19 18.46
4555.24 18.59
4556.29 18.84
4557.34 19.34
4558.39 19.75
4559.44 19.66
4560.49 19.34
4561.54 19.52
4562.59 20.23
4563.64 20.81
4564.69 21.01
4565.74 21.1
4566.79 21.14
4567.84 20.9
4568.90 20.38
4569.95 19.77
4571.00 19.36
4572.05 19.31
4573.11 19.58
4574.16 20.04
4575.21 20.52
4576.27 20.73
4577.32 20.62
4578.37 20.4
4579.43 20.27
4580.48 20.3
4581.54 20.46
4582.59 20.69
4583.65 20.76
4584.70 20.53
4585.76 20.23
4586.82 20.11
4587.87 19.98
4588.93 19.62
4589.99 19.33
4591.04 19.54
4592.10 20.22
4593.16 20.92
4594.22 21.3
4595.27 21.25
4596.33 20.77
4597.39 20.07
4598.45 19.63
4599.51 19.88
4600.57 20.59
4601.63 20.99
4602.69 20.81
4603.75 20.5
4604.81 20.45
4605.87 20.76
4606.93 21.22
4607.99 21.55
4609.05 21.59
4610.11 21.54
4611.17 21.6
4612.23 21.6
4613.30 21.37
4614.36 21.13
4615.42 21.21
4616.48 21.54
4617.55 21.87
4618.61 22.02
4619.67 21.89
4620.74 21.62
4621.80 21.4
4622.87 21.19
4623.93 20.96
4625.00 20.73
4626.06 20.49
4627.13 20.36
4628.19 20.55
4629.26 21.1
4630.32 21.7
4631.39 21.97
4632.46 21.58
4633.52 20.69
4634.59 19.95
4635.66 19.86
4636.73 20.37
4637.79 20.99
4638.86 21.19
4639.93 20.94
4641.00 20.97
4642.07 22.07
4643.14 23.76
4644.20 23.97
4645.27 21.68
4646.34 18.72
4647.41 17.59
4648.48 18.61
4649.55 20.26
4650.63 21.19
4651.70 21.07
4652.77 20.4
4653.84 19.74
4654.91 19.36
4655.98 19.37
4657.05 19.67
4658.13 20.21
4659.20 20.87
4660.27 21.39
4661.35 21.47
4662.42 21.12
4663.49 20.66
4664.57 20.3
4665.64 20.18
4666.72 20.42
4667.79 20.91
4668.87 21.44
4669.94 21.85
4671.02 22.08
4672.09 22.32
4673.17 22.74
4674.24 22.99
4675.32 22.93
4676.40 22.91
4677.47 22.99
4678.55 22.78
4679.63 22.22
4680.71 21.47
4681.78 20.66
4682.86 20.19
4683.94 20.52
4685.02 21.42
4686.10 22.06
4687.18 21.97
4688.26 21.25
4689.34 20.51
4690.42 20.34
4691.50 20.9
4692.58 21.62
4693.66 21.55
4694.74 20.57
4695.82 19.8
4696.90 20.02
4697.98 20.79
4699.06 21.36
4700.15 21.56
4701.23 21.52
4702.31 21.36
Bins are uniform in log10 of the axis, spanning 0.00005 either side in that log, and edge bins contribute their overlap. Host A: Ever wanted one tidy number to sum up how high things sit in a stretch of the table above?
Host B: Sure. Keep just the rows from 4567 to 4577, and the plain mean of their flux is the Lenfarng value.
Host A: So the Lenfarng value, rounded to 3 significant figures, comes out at 20.1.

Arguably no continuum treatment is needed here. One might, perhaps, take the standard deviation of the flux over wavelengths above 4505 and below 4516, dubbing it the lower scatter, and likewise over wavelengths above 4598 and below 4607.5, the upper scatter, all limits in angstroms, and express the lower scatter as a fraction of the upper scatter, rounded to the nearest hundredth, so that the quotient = 0.76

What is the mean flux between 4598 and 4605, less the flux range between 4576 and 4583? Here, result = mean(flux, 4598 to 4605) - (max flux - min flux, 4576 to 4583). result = 19.9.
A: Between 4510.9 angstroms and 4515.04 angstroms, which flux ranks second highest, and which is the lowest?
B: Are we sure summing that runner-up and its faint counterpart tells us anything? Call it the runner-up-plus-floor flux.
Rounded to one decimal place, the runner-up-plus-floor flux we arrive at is 42.4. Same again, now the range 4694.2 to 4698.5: 40.4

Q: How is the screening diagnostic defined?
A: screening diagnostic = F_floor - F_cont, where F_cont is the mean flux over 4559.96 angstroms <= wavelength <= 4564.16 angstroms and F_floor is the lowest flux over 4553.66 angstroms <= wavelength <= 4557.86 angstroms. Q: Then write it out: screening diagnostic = -1.5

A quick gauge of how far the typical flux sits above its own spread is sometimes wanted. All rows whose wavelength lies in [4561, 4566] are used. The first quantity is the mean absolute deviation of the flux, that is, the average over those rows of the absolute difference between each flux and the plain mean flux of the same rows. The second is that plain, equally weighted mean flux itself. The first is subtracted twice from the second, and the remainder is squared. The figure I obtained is 379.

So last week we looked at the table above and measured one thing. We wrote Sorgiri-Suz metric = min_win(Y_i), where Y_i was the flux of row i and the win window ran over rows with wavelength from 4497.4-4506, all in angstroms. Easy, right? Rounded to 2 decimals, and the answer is 19.39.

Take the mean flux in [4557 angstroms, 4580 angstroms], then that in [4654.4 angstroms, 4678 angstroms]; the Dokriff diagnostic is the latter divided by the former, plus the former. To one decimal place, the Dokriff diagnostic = 21.2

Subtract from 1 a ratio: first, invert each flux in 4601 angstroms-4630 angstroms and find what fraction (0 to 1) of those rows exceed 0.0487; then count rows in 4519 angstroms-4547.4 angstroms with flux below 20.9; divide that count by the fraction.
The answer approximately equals -168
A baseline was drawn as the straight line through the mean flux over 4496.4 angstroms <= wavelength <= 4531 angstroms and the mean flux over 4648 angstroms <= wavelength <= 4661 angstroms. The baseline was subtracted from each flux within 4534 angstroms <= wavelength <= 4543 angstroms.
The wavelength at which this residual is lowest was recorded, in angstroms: 4534.31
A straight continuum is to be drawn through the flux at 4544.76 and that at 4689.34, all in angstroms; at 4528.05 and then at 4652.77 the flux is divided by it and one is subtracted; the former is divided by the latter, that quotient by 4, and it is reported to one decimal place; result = 1.3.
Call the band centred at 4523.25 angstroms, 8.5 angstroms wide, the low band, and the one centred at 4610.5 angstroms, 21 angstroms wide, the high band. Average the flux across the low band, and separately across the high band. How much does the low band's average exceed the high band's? -1.3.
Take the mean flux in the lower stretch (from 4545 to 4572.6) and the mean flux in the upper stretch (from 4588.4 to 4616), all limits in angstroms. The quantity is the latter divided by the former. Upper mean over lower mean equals 1.05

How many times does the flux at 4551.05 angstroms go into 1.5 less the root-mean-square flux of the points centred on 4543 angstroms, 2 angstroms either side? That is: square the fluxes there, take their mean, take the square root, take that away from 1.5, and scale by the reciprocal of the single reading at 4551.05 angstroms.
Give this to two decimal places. -1.00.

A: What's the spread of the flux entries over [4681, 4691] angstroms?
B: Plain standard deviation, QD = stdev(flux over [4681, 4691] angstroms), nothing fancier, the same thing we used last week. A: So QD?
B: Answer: 0.7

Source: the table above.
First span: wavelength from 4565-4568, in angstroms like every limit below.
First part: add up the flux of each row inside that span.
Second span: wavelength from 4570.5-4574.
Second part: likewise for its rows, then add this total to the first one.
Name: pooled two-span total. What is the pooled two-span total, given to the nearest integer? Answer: 121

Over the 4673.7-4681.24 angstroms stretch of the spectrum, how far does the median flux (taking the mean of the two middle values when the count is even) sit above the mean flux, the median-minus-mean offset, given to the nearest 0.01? 0.30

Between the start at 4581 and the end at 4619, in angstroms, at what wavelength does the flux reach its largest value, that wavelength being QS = 4618.61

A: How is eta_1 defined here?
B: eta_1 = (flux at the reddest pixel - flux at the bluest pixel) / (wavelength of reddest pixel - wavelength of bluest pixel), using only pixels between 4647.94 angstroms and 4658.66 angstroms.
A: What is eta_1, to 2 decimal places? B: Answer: 0.17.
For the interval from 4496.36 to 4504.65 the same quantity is 0.21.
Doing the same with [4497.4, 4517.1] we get 0.06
